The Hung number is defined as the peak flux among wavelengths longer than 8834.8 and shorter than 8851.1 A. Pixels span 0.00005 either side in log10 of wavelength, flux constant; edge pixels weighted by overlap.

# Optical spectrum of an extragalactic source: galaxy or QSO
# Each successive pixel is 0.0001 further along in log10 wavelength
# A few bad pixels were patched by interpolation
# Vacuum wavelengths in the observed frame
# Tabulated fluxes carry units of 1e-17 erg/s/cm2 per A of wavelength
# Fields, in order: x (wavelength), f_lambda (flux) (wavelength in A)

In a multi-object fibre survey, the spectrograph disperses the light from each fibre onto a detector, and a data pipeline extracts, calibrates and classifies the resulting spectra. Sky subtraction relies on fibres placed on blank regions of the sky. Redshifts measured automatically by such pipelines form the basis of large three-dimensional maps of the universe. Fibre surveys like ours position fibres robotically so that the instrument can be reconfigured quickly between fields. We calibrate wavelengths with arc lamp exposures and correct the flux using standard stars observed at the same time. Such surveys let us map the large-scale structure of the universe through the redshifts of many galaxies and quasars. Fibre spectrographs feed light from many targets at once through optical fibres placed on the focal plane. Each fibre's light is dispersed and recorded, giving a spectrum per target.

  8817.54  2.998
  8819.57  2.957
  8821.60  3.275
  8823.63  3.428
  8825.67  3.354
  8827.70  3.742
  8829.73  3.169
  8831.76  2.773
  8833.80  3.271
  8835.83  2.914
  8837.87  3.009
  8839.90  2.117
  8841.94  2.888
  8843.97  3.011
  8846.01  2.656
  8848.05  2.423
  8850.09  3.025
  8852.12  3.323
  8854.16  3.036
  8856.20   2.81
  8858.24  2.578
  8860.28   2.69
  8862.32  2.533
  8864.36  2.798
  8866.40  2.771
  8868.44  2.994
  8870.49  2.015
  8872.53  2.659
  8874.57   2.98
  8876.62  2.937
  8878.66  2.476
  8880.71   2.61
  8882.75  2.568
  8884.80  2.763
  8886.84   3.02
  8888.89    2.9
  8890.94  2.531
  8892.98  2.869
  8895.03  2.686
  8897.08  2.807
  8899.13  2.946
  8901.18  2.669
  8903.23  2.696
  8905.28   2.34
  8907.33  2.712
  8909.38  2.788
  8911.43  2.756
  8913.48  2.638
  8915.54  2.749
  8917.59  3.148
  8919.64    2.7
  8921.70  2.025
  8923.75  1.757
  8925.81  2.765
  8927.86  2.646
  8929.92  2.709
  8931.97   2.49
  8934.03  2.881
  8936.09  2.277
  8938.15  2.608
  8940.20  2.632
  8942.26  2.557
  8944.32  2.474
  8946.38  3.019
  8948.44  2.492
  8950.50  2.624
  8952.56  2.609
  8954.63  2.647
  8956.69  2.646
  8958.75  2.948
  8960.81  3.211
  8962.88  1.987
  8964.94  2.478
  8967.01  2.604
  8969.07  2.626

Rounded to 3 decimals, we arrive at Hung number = 3.025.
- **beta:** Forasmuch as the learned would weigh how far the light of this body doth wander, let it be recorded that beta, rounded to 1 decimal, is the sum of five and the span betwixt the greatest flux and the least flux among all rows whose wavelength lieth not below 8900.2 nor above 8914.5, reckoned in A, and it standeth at 5.4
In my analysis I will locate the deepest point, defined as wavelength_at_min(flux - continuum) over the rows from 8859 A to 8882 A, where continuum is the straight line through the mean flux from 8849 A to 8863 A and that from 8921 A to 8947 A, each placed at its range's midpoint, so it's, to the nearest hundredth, 8870.49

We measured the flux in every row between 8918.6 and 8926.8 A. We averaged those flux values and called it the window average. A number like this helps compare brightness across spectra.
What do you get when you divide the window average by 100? 0.0231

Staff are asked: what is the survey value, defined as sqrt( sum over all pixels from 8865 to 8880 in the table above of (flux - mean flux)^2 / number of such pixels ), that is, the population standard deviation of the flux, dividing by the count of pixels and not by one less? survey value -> 0.33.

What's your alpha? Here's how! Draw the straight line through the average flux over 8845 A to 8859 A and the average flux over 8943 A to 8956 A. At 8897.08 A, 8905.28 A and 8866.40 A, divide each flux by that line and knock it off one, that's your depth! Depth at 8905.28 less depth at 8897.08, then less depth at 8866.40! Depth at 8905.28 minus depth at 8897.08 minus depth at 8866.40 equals 0.15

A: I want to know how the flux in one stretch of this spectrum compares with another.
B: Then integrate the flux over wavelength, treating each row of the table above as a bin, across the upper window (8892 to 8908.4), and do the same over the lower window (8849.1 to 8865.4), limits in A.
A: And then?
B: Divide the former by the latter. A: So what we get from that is 0.96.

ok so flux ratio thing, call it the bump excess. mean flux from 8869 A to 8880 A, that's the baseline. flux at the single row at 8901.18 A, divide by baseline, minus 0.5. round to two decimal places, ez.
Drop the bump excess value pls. 0.52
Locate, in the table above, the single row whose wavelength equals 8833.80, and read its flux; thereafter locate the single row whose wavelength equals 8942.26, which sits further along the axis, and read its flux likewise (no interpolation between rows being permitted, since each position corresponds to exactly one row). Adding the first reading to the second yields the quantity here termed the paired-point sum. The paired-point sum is 5.83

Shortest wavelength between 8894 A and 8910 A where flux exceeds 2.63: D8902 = 8895.03 A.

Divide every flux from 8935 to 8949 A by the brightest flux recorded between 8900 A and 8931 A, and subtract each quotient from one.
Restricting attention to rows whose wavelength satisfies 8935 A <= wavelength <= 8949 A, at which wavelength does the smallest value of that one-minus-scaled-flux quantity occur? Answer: 8946.38 A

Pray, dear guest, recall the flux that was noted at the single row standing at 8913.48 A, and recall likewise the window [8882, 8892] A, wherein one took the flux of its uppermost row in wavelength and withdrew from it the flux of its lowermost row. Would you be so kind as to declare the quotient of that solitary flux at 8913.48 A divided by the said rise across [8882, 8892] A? -71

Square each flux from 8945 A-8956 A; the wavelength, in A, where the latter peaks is 8946.38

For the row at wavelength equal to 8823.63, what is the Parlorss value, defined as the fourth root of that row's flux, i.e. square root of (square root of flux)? 1.36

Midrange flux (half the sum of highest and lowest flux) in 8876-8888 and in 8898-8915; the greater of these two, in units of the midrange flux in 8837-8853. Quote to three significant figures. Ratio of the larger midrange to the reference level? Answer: 1.01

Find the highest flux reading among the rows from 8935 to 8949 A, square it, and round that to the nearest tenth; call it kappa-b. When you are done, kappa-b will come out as 9.1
